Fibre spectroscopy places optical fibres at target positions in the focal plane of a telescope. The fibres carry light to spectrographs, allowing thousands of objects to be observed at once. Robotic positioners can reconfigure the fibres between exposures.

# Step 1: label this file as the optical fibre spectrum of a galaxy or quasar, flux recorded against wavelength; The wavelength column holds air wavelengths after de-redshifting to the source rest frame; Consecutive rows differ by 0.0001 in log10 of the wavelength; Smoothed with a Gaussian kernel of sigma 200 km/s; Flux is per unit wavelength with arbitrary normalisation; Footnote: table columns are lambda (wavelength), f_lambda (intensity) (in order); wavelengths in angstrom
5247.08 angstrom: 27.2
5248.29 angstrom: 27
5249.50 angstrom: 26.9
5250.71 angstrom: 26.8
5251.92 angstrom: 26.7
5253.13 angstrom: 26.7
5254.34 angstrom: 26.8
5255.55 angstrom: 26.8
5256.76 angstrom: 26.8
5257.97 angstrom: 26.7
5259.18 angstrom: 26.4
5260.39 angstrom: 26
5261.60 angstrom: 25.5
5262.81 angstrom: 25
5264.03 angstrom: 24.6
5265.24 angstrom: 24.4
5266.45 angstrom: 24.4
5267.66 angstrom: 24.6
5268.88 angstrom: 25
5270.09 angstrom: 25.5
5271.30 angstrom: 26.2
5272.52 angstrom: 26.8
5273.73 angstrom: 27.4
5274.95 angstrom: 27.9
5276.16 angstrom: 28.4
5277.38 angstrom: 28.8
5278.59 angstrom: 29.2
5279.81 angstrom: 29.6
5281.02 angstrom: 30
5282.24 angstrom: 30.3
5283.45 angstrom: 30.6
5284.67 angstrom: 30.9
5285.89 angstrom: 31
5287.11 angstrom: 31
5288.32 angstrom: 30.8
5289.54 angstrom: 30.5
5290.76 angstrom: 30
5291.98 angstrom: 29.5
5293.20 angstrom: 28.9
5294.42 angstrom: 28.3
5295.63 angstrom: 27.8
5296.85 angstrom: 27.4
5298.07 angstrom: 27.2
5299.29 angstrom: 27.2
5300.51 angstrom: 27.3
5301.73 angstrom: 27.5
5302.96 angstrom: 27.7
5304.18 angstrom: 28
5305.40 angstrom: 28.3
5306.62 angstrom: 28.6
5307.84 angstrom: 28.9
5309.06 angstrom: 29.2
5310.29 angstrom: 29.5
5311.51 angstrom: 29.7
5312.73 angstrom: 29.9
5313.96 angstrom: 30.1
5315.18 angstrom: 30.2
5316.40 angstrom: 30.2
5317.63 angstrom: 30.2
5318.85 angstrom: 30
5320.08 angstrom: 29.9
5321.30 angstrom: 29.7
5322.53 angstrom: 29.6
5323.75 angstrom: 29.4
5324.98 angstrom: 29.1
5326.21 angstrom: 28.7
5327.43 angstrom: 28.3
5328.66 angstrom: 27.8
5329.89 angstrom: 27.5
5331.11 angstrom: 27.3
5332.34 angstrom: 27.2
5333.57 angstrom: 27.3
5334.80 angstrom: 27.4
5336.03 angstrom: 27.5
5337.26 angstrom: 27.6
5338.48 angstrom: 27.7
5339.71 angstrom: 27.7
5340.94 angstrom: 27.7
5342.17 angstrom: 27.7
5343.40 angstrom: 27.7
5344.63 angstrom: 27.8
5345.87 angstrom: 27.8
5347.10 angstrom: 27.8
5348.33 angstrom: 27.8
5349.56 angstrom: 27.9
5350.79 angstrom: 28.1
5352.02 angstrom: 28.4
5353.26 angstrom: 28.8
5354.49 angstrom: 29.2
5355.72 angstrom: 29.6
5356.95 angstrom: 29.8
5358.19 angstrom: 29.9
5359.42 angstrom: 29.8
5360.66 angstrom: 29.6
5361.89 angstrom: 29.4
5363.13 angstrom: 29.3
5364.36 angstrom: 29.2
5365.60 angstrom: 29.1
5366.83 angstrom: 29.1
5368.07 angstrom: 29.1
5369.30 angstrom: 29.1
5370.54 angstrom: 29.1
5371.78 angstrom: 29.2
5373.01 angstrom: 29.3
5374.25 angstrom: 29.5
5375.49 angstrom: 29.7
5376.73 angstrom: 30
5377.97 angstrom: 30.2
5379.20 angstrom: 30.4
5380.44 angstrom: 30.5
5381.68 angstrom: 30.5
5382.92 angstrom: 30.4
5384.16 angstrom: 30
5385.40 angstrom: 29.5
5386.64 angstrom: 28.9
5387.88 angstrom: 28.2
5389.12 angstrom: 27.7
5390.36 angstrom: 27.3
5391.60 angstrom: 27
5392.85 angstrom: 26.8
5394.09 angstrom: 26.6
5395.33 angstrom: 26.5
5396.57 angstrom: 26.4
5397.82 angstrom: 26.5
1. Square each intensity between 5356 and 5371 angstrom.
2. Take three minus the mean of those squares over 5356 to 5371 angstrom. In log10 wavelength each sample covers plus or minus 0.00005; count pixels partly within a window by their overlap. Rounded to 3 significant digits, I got -860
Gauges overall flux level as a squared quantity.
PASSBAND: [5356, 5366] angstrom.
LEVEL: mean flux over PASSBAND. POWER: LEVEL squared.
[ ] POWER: 871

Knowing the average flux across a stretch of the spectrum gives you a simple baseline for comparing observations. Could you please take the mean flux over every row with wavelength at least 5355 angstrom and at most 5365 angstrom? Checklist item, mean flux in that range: 29.6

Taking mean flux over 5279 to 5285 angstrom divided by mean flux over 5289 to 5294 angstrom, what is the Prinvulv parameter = 1.02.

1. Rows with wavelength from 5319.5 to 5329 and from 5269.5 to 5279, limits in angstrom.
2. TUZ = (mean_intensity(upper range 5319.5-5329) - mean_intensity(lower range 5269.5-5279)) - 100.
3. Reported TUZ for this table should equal -98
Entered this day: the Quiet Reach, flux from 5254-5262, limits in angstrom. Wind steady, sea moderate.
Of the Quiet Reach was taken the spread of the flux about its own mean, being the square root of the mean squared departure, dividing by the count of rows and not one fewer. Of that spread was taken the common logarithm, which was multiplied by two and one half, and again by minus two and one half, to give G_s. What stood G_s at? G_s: 2.1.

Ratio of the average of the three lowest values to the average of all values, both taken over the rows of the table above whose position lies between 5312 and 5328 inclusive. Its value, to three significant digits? 0.968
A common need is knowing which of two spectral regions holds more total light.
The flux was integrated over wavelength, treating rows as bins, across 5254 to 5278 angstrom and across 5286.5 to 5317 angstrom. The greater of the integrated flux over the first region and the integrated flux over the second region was 883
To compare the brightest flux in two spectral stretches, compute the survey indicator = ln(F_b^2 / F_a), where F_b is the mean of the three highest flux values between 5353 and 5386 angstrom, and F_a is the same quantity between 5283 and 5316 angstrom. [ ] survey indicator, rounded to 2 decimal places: 3.40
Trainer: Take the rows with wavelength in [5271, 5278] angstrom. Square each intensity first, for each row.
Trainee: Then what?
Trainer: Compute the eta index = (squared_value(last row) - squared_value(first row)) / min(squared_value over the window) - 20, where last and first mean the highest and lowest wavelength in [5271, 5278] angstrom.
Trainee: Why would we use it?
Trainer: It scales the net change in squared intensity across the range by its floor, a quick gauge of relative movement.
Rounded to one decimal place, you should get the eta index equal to -19.8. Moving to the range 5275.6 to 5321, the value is -19.9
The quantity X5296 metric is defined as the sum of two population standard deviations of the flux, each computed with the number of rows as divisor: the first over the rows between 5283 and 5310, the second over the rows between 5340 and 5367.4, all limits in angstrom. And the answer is 2.2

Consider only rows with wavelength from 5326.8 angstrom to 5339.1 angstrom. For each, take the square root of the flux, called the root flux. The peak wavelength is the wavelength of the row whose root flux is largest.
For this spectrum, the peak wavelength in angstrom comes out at 5327.43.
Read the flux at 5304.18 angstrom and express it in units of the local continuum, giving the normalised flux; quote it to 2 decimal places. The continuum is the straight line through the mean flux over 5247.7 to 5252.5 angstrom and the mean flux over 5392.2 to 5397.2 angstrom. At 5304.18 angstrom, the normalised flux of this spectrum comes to 1.05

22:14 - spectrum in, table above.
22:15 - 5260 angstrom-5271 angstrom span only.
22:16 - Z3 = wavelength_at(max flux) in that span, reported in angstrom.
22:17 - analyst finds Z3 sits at 5260.39 angstrom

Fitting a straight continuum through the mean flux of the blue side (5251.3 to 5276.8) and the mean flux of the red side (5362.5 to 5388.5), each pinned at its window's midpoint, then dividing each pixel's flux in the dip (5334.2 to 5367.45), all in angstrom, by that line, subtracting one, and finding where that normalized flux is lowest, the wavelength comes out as 5348.33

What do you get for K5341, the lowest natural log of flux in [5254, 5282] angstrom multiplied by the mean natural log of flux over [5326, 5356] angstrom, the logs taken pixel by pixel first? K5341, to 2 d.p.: 10.64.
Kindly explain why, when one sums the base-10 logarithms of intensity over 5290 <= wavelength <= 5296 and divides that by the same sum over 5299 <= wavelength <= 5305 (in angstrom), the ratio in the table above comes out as 1.01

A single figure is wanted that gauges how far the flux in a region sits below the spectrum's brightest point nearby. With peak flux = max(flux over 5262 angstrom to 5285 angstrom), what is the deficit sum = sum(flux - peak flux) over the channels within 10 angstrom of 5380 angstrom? -21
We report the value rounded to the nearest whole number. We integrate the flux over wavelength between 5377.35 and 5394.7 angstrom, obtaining 501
